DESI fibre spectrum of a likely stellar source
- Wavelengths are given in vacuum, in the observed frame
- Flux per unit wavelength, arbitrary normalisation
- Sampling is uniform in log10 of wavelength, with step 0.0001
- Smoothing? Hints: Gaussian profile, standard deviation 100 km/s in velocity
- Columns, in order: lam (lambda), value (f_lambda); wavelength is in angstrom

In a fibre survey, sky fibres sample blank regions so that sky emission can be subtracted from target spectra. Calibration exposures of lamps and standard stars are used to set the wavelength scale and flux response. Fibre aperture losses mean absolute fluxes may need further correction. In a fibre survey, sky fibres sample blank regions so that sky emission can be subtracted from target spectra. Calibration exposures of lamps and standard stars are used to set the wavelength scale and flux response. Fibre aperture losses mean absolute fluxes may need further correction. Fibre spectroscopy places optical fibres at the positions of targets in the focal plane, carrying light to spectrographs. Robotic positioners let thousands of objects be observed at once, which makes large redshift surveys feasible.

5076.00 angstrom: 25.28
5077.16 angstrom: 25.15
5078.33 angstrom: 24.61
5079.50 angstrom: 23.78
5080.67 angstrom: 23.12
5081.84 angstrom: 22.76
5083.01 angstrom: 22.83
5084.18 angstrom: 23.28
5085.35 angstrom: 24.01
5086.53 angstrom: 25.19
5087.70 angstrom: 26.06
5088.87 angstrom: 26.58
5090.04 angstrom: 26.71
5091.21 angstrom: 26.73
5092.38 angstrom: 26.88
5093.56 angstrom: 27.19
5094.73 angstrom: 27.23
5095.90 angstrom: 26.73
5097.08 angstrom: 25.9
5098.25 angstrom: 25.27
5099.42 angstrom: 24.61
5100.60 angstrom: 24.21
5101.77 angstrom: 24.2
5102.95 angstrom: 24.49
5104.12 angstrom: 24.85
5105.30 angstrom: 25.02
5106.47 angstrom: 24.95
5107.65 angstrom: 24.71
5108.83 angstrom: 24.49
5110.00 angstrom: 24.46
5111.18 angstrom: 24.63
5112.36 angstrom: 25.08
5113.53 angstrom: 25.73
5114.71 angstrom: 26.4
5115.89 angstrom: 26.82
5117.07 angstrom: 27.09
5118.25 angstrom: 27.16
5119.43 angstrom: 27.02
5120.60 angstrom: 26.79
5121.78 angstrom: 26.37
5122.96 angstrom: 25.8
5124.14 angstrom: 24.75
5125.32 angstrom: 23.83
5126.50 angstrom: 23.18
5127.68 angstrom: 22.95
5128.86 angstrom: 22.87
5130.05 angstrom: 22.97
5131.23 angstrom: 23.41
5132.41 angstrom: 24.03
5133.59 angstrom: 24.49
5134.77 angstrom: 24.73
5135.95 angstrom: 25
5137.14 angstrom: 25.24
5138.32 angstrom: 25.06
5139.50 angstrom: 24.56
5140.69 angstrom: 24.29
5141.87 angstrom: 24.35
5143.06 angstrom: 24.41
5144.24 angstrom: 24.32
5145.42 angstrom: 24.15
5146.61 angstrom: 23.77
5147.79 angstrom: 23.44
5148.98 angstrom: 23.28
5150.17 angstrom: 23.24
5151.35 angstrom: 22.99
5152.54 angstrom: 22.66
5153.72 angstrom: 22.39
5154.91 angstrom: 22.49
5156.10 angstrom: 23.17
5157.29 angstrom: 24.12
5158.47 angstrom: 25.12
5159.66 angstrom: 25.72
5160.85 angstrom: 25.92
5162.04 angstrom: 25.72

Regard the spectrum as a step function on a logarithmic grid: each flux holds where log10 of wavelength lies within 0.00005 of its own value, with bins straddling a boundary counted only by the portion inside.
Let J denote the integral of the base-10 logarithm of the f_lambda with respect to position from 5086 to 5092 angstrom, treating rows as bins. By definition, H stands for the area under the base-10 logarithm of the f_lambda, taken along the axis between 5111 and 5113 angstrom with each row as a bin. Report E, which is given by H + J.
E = 11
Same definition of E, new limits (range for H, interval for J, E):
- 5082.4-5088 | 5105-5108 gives 12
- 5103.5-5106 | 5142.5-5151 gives 15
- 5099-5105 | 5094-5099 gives 15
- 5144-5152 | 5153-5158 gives 18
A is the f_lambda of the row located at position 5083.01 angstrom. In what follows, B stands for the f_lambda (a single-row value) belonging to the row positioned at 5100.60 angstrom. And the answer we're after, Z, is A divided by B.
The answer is 0.94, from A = 22.83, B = 24.21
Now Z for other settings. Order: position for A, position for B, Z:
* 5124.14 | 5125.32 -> 1.04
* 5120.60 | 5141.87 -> 1.10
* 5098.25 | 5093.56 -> 0.93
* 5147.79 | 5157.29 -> 0.97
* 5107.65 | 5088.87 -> 0.93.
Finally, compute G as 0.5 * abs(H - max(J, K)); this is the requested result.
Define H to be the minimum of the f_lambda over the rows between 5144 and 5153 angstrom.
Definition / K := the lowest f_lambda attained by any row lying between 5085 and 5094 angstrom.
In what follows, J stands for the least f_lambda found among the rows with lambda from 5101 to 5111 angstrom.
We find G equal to 0.77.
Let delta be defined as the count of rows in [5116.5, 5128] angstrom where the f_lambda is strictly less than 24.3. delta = 3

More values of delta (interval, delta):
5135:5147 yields 3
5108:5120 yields 0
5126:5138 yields 6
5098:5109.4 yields 2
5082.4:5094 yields 3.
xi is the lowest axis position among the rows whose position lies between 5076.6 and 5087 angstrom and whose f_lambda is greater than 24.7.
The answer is 5077.16 angstrom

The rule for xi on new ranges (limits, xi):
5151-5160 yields 5158.47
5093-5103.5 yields 5093.56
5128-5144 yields 5134.77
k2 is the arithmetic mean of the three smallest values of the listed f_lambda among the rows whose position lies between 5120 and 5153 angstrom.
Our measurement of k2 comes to 22.8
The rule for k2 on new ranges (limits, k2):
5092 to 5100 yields 25.3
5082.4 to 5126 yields 23.3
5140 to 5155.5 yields 22.5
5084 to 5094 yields 24.2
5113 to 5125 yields 25.4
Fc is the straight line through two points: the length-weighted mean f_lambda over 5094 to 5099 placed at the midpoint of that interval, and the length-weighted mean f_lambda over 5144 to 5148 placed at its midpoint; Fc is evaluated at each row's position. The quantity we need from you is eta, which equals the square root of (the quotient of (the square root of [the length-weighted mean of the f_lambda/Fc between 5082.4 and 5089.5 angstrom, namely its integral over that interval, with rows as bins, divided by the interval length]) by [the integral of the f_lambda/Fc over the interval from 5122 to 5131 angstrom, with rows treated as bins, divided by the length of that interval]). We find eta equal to 1.00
